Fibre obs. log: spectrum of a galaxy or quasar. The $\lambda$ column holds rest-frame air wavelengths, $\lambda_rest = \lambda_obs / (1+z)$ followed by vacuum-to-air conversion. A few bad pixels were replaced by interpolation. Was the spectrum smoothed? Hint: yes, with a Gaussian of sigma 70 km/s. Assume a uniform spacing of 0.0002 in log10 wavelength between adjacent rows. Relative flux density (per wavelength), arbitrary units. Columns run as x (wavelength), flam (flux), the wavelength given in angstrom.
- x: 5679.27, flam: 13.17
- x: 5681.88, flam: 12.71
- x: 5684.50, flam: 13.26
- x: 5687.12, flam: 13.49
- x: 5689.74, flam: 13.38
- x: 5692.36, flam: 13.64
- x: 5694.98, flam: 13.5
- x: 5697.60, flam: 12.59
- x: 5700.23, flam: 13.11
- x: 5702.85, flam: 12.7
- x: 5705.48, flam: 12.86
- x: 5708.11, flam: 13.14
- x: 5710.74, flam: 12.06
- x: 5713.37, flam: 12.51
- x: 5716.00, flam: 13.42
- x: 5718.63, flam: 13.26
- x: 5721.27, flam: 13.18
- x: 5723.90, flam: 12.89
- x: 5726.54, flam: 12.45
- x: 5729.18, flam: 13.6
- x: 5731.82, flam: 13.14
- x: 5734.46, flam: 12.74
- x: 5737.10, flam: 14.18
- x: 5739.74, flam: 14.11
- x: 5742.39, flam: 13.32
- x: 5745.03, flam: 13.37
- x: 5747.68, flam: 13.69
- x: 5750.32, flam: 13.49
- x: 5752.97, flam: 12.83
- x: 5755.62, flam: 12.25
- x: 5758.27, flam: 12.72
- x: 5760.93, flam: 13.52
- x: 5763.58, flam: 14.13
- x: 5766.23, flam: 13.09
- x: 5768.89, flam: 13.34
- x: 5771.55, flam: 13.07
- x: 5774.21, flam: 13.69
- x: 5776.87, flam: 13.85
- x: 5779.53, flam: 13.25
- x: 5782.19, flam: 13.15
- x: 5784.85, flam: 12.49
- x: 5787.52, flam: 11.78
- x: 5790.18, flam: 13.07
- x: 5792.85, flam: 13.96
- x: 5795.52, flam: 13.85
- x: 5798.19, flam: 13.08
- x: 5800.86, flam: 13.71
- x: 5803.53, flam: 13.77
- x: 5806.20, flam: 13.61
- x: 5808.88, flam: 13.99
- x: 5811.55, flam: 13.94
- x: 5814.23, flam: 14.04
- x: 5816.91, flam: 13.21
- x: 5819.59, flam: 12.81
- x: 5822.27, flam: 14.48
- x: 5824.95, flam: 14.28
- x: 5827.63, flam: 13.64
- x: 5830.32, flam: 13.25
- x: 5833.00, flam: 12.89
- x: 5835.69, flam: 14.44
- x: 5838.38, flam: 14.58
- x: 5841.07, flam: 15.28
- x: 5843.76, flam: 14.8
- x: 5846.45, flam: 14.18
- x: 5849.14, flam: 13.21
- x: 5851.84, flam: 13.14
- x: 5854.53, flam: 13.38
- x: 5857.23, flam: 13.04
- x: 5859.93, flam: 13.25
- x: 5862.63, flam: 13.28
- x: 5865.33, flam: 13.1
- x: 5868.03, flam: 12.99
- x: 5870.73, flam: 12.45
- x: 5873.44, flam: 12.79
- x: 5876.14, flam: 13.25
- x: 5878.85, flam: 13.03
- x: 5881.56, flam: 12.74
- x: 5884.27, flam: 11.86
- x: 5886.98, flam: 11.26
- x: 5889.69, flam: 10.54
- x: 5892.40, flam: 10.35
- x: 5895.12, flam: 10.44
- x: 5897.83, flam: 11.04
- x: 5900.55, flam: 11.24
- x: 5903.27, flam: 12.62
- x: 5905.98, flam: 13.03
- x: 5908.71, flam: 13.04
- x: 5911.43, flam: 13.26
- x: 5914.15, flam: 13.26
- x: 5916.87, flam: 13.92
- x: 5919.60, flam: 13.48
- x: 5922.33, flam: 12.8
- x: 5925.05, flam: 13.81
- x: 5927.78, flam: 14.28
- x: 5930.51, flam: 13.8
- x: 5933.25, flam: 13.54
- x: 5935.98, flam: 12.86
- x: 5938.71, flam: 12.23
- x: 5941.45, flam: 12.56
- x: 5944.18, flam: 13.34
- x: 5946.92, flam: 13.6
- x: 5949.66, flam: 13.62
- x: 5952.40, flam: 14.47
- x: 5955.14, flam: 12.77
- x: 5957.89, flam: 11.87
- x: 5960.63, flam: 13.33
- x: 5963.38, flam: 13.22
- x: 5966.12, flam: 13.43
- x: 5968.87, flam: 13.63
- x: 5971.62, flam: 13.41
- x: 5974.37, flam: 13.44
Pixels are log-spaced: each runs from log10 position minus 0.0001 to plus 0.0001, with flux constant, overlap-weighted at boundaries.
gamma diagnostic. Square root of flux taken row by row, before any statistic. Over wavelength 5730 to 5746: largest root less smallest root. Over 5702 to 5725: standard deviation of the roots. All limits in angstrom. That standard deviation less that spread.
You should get -0.14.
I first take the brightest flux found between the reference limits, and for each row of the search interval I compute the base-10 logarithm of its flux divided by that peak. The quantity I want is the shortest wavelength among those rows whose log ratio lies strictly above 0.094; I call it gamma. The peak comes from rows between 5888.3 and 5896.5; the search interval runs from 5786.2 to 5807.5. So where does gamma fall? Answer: 5792.85 angstrom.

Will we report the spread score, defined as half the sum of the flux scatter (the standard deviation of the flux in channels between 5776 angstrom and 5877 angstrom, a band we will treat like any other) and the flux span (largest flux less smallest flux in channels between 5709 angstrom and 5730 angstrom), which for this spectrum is 1.12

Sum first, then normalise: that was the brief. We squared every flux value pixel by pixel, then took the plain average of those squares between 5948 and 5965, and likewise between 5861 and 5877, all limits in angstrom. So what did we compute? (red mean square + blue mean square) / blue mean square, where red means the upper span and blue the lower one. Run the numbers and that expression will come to 2.04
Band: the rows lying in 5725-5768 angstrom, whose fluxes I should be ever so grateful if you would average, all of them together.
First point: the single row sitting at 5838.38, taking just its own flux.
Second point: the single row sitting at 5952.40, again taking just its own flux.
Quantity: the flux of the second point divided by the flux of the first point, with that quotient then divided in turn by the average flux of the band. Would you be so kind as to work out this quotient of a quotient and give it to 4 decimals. 0.0747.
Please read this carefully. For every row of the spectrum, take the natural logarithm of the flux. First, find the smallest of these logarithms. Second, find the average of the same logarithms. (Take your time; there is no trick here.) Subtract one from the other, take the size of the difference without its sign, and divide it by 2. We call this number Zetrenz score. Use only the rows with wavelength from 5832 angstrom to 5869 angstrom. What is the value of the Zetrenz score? 0.029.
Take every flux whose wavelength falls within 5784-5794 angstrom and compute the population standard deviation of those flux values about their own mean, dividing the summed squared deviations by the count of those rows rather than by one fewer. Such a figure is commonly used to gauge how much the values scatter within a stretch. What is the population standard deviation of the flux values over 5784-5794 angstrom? 0.80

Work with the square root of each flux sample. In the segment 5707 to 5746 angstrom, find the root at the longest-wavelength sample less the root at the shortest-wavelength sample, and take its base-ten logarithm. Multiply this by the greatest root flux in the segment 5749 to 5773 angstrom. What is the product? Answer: -5.6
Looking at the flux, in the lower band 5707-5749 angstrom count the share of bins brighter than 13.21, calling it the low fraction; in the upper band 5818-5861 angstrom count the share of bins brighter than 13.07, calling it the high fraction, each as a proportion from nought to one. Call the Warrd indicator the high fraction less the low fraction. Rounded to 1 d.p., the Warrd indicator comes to 0.3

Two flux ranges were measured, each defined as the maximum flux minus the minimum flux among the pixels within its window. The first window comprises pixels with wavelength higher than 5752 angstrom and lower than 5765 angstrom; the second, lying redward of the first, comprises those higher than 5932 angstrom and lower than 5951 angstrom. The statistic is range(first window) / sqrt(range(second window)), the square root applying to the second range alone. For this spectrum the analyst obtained 1.6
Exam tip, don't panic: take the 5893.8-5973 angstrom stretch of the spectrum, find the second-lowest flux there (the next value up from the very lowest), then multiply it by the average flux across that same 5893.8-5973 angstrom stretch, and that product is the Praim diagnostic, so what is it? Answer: 144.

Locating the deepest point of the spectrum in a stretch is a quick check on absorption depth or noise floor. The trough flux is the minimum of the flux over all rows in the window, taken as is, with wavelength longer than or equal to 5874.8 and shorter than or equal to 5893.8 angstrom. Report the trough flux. 10.35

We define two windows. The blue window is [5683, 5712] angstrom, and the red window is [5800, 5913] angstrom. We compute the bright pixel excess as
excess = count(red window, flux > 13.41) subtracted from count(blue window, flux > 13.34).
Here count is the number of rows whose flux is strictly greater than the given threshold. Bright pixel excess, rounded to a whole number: -10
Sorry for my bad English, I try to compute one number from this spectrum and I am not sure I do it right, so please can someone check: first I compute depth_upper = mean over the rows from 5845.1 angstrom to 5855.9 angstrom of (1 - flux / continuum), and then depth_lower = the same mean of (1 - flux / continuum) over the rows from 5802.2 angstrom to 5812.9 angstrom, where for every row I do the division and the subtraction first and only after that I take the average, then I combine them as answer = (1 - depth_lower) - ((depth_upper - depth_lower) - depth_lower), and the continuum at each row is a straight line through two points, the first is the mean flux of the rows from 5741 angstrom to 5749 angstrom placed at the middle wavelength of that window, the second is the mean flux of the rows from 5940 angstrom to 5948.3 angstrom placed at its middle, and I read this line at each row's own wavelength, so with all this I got 0.98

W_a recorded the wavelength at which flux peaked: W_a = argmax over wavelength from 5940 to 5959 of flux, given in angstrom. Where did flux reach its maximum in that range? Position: 5952.40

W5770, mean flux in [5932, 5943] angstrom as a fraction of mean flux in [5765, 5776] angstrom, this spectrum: 0.96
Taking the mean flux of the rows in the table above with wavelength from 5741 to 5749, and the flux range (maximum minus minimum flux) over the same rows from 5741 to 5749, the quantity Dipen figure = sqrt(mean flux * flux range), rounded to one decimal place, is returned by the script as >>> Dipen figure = 2.2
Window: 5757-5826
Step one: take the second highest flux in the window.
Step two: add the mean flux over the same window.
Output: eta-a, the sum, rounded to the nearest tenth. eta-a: 27.7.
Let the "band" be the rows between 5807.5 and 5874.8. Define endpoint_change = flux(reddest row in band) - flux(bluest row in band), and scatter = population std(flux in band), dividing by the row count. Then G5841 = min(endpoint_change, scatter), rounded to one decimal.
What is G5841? -1.2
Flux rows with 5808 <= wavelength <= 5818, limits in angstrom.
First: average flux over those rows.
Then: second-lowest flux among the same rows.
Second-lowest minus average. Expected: 0.14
